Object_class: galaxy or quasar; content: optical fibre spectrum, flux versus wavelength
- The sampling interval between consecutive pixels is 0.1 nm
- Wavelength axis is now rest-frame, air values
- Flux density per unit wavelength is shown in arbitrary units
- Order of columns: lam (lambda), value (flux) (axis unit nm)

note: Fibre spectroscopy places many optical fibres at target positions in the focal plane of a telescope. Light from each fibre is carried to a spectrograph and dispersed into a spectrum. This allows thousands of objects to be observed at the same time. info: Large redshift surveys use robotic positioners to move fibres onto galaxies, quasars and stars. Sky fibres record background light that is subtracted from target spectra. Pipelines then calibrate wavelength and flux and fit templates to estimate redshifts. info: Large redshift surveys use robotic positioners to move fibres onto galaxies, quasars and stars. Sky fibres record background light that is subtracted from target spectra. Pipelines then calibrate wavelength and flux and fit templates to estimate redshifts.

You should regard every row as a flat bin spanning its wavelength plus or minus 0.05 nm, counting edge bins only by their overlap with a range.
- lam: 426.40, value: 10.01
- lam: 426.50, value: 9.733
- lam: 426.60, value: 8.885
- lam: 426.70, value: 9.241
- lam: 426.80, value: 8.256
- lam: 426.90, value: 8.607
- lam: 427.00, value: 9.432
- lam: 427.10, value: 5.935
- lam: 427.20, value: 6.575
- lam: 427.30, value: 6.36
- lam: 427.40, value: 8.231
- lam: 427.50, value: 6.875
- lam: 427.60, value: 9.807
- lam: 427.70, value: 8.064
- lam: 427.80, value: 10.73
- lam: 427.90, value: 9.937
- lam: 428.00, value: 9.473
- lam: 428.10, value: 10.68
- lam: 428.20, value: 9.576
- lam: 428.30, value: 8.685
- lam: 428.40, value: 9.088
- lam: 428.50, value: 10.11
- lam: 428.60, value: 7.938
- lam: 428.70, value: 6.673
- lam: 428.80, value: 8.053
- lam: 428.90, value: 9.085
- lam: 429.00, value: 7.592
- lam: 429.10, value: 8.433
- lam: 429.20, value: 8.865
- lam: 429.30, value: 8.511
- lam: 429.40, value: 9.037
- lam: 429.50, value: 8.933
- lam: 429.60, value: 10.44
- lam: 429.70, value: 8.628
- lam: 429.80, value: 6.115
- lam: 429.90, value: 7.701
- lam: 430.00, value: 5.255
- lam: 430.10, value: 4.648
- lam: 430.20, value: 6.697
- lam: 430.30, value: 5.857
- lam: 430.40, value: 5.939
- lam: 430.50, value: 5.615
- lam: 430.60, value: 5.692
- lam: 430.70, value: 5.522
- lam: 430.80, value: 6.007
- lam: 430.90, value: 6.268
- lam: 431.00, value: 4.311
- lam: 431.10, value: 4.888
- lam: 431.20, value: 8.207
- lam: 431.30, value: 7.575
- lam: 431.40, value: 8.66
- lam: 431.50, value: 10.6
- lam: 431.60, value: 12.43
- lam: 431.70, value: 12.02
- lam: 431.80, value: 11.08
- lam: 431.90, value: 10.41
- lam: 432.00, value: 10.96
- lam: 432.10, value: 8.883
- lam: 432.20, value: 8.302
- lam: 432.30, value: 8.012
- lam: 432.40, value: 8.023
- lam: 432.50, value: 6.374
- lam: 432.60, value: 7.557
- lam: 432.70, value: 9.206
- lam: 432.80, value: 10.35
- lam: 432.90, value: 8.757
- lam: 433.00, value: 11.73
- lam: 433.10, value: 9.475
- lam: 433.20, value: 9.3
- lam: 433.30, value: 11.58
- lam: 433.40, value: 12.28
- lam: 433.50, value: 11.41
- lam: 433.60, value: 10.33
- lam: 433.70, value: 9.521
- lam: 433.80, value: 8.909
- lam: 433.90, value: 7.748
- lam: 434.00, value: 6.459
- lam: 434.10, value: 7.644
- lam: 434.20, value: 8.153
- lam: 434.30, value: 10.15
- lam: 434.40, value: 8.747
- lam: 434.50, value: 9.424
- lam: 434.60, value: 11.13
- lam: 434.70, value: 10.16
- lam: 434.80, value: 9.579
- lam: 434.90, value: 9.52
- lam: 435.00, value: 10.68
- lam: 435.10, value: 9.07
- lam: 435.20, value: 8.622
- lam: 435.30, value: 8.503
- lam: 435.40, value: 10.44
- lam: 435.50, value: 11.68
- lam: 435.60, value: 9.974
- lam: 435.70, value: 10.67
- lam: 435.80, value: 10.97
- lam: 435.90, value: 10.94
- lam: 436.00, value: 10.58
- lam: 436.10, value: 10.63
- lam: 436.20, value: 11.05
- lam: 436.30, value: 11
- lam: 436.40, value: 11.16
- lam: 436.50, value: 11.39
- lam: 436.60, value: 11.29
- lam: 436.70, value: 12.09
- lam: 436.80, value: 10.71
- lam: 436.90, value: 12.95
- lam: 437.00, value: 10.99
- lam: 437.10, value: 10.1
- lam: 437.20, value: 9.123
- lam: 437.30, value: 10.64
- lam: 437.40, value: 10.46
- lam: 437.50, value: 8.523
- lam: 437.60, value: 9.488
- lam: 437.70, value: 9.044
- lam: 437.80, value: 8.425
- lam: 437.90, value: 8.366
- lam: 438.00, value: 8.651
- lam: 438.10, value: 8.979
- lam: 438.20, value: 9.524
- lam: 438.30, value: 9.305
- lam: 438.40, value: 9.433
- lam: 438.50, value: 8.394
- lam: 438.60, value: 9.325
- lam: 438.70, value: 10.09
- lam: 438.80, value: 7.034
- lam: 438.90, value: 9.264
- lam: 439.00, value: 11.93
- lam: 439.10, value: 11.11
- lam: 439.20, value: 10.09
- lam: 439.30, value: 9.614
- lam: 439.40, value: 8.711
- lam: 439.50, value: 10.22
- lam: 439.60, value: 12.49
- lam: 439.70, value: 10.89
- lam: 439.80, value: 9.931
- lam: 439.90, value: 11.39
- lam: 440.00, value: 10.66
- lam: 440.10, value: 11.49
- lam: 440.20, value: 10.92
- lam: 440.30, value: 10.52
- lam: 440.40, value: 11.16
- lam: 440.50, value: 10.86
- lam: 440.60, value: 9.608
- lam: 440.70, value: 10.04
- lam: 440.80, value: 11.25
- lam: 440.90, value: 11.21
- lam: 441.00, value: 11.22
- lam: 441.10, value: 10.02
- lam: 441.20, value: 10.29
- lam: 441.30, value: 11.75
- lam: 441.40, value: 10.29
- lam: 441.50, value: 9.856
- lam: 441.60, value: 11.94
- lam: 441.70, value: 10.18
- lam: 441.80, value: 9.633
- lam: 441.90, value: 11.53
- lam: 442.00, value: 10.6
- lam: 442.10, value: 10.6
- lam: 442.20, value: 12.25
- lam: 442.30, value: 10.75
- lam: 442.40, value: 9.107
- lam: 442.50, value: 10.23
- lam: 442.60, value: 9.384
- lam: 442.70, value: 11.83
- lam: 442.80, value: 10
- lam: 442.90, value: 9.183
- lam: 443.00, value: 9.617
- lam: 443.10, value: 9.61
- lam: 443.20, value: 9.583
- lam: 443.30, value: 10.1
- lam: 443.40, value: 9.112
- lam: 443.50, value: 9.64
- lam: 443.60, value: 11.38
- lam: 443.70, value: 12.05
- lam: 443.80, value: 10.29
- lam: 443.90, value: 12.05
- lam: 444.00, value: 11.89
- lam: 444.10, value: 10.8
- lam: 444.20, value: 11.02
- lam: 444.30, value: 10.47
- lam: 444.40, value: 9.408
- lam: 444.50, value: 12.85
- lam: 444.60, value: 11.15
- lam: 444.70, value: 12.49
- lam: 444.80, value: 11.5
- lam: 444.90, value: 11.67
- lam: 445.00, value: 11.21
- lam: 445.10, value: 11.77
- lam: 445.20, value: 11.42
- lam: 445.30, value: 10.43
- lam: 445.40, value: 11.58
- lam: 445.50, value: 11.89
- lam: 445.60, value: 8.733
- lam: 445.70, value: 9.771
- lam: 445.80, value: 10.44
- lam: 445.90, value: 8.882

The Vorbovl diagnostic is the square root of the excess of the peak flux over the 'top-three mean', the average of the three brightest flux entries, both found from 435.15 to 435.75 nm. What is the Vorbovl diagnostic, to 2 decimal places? 0.87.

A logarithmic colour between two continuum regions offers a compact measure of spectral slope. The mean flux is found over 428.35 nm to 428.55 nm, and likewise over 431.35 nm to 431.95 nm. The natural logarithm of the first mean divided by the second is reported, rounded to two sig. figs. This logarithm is -0.12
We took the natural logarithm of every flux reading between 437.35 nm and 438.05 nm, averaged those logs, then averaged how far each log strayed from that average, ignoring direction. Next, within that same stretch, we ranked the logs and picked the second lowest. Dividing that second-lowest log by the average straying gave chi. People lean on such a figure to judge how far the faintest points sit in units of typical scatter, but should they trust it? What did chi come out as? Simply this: 34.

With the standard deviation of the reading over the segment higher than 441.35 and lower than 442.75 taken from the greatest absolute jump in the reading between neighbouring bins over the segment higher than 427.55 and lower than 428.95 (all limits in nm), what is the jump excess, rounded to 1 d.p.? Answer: 1.7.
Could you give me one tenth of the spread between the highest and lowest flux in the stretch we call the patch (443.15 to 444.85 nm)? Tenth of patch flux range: 0.374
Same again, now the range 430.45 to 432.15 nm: 0.812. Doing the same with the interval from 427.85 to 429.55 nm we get 0.401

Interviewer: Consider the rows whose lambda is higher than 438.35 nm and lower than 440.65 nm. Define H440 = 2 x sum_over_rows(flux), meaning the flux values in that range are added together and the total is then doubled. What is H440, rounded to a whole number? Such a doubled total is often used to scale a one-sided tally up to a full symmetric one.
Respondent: 470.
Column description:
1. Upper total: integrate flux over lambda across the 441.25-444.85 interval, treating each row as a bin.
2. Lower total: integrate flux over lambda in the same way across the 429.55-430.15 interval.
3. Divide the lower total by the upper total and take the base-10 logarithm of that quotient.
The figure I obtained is -1.0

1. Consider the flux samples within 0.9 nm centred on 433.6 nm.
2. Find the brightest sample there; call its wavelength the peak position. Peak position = 433.40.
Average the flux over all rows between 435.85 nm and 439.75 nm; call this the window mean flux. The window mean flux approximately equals 10.1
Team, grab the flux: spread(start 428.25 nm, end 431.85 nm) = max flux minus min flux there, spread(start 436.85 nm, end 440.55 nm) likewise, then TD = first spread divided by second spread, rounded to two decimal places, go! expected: 1.37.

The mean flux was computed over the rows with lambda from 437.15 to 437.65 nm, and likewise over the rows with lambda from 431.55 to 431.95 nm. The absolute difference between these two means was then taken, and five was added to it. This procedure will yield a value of 6.84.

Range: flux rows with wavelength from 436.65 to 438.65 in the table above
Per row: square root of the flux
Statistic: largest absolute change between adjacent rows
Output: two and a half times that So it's 0.81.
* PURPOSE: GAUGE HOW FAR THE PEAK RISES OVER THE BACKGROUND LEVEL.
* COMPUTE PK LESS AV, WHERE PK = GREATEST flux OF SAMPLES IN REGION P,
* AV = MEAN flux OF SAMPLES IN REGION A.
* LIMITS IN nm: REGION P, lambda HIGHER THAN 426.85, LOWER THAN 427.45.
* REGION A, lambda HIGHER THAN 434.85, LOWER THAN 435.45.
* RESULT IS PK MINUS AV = -0.04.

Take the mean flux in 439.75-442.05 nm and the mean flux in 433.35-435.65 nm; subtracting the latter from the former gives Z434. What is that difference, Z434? 1.1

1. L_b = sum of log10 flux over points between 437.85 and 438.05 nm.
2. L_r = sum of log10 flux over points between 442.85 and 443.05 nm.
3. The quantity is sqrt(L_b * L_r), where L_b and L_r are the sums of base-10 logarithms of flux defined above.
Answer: 1.90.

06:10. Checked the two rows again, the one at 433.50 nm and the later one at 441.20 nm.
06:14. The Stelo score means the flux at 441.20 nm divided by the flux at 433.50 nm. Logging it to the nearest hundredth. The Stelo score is 0.90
